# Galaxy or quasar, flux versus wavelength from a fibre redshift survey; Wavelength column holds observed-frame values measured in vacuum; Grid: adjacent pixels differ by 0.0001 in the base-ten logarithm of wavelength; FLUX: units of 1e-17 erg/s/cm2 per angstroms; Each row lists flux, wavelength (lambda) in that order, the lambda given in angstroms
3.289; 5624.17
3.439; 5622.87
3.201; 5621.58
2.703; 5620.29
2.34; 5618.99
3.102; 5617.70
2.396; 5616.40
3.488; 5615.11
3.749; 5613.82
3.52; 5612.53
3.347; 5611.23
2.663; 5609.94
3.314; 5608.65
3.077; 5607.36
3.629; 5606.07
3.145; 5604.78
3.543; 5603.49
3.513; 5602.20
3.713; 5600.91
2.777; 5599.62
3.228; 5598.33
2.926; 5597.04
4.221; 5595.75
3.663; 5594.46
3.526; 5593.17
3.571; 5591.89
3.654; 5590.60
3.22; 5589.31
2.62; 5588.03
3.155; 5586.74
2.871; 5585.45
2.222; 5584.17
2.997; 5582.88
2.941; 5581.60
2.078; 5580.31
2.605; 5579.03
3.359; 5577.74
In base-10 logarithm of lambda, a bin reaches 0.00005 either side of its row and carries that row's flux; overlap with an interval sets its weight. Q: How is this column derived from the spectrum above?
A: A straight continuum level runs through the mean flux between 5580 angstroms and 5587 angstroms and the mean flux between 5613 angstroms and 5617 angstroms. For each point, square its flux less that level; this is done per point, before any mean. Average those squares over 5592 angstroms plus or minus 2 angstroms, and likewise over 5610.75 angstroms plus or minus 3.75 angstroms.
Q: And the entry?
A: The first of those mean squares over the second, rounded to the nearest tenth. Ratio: 4.5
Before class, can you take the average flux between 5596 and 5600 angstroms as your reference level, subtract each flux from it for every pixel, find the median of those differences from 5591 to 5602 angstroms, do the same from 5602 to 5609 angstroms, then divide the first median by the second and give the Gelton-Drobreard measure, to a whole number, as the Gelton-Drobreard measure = 1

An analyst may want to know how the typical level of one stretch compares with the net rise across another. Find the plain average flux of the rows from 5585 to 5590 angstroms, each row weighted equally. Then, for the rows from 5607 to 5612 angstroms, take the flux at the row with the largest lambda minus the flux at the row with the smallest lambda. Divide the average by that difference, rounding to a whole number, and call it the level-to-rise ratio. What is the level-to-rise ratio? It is 11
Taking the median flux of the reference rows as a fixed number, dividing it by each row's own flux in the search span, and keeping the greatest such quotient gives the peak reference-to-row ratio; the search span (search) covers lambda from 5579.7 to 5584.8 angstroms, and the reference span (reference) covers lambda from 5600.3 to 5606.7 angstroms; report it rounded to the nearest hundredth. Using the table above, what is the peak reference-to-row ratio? 1.71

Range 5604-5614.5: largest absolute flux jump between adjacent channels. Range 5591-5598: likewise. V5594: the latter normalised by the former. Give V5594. 1.89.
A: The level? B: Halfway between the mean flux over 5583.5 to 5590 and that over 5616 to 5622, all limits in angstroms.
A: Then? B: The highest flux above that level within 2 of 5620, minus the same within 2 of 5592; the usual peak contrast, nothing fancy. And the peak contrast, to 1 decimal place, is -0.5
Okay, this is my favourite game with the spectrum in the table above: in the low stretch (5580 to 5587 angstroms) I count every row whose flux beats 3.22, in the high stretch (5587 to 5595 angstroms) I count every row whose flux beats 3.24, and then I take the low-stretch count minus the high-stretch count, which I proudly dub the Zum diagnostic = -4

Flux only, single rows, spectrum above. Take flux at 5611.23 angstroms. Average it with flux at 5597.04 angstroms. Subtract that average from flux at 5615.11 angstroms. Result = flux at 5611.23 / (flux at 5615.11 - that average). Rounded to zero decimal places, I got 10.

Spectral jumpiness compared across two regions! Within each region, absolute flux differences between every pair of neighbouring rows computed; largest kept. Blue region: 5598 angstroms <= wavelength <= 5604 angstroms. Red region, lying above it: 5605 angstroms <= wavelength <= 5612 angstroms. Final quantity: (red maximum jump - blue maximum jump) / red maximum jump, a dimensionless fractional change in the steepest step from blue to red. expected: -0.37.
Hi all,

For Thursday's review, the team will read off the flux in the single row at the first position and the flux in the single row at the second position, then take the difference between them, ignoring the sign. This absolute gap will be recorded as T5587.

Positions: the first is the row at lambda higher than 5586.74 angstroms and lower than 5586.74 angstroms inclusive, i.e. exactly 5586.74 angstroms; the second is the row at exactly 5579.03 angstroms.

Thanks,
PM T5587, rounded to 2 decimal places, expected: 0.55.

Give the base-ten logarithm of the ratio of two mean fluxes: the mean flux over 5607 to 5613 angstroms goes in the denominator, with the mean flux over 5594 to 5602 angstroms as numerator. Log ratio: 0.03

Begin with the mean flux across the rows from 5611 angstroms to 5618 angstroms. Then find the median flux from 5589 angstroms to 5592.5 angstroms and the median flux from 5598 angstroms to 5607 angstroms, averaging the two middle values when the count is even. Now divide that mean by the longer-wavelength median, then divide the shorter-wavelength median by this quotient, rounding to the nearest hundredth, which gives 3.84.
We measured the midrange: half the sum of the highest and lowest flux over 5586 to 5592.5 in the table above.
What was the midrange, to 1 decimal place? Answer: 3.1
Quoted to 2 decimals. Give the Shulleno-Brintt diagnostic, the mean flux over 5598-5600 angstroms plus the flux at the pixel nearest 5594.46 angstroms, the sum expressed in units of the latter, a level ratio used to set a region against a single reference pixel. 1.82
